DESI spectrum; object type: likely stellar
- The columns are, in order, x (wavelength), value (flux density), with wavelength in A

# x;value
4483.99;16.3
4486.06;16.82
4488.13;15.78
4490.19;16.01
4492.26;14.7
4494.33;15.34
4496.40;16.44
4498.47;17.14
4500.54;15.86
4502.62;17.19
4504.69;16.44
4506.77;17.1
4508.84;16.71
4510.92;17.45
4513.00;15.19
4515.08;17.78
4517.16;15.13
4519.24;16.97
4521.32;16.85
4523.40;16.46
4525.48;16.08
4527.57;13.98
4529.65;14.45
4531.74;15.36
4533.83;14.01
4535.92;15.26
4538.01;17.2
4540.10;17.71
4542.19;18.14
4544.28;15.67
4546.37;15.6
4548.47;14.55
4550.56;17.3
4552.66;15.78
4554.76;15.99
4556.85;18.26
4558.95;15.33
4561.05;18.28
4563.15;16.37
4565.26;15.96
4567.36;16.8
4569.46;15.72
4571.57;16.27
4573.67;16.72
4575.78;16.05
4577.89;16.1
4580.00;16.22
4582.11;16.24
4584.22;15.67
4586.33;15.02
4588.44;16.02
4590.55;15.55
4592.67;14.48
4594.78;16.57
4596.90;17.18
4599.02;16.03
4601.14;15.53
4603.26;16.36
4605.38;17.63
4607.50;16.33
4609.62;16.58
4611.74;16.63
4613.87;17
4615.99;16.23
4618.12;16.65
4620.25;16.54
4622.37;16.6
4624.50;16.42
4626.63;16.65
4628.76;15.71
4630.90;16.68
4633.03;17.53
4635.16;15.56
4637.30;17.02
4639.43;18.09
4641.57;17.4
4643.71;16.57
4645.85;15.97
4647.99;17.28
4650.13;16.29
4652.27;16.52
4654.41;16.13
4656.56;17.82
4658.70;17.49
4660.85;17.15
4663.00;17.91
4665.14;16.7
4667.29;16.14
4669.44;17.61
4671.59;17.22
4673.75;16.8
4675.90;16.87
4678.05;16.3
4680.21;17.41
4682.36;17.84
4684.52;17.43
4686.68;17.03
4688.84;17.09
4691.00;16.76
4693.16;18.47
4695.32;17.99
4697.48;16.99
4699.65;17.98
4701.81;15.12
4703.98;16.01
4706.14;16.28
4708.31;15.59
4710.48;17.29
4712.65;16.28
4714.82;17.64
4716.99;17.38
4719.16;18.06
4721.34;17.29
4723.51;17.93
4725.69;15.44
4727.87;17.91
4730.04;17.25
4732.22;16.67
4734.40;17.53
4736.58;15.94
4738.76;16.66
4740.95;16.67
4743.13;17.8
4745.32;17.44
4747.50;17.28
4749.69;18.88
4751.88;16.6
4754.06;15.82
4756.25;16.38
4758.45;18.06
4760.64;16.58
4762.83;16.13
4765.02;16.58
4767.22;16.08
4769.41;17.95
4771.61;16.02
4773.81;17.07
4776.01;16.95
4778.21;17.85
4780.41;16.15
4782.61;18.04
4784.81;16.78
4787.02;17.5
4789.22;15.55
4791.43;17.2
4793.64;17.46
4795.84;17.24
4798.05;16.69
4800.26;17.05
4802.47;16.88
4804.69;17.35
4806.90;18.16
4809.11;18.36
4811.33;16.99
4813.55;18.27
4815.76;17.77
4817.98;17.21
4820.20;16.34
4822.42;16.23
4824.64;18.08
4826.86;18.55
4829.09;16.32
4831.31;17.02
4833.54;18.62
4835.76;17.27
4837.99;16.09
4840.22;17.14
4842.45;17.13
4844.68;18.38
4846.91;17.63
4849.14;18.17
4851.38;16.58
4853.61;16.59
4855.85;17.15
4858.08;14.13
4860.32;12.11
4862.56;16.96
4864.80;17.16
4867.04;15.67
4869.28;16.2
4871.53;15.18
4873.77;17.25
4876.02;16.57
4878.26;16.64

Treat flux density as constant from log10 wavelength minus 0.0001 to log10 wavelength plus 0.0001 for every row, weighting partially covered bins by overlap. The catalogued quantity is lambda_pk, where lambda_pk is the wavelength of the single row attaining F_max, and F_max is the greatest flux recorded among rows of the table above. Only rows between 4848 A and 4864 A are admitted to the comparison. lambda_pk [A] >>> 4849.14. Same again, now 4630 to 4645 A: 4639.43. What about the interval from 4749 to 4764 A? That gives 4749.69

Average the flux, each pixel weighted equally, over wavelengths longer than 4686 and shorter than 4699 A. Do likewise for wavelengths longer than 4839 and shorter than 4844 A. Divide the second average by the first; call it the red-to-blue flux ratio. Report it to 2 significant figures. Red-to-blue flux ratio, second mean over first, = 0.99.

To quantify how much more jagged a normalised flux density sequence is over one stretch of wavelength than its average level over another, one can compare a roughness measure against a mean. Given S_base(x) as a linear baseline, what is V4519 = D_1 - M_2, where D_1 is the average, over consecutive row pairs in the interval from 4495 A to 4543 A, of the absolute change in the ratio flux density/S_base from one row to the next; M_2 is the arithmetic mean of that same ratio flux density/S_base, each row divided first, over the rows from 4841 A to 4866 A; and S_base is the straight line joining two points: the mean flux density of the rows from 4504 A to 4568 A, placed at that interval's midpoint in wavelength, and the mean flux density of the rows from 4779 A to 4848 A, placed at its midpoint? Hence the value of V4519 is -0.880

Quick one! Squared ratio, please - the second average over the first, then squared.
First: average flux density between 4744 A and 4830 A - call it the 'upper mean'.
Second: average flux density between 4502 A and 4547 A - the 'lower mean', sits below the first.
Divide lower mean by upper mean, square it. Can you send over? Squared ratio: 0.90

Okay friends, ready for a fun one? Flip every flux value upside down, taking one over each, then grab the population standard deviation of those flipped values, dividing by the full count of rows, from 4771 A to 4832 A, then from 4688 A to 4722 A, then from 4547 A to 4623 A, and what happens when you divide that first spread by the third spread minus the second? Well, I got -14.7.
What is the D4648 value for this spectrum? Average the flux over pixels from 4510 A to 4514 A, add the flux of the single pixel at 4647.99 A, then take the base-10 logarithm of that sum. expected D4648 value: 1.53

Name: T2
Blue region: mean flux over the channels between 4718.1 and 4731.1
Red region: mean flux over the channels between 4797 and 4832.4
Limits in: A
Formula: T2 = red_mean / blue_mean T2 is 1.00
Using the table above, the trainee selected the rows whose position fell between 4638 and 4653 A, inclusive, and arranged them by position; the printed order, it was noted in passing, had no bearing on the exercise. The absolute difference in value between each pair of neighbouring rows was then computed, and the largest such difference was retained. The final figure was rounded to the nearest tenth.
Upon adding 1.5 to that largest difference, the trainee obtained 2.8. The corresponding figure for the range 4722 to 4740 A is 4.0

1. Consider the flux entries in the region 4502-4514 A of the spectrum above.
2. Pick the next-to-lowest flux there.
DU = 16.44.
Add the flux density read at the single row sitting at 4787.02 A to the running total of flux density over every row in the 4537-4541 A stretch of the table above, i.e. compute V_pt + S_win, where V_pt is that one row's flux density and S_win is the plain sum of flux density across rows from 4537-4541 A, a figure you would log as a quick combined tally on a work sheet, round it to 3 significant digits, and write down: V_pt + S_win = 52.4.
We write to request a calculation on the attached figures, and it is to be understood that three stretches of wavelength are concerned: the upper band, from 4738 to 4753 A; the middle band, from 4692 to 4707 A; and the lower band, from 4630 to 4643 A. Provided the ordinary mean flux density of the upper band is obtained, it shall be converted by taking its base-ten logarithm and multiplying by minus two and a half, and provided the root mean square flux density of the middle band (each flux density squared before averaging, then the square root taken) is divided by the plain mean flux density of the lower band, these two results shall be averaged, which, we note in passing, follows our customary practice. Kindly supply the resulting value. -1.05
